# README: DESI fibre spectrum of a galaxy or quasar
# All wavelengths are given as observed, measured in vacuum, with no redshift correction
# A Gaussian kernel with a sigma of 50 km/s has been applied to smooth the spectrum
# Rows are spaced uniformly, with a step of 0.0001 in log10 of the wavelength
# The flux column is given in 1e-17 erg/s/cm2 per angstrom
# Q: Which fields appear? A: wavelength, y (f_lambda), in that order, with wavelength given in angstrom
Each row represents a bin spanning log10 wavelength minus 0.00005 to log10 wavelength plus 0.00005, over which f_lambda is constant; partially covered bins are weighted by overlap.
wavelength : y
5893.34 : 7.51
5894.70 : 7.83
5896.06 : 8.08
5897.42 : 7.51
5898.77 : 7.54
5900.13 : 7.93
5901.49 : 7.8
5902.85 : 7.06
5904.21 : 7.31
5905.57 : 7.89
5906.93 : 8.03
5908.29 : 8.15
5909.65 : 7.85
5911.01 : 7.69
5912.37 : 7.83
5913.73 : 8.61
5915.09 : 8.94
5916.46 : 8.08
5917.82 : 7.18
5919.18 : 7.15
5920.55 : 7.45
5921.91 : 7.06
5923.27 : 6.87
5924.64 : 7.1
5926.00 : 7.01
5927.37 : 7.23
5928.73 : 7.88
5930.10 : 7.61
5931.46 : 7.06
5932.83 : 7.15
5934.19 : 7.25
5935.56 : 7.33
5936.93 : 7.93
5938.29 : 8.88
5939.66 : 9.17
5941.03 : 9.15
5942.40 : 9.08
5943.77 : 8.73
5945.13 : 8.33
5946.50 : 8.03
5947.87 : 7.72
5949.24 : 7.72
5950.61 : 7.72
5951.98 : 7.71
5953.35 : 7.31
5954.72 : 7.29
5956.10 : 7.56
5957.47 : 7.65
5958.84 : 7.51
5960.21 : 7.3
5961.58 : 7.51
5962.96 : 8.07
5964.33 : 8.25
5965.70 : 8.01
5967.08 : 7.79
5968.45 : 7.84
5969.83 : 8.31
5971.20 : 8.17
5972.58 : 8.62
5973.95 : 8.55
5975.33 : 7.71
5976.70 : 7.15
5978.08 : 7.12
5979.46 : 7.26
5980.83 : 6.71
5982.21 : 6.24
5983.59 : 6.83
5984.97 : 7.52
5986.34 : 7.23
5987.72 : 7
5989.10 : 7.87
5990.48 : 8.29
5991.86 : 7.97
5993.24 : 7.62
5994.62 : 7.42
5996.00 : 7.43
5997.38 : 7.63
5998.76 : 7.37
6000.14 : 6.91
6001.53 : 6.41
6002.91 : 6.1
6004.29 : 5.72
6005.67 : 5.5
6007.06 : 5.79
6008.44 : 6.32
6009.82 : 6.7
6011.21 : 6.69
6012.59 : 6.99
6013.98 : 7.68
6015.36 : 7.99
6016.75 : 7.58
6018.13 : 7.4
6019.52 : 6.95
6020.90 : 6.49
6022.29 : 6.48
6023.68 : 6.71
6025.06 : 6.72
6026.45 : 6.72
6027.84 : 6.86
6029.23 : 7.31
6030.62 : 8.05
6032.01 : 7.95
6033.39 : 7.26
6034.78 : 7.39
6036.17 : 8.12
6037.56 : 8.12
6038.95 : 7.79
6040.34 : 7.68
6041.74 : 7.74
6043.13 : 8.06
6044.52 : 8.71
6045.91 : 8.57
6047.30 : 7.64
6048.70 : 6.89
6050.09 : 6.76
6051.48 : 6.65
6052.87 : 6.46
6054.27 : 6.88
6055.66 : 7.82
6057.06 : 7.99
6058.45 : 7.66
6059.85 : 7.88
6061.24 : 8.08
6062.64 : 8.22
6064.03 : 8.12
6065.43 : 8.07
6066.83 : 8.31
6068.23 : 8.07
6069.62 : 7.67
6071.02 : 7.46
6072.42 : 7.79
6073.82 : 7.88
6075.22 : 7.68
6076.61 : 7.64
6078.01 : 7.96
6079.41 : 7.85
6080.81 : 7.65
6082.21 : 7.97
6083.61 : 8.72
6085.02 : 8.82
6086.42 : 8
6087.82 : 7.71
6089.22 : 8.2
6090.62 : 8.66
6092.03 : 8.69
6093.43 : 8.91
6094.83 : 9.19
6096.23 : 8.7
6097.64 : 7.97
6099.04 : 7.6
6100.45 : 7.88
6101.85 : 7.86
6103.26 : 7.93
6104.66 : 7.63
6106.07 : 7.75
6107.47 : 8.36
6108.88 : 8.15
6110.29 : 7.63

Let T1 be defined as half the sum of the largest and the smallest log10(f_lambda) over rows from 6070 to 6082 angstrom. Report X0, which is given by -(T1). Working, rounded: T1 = 0.887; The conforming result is -0.887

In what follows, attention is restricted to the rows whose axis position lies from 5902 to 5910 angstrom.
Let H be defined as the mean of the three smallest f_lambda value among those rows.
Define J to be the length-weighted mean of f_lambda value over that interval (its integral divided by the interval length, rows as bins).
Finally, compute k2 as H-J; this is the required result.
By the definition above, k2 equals -0.30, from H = 7.4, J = 7.71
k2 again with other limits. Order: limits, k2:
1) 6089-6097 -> -0.23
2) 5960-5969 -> -0.32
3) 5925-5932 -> -0.26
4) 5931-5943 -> -0.97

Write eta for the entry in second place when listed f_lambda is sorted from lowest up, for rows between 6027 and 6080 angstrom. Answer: 6.65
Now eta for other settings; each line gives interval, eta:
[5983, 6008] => 5.72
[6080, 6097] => 7.71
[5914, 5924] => 7.06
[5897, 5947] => 7.01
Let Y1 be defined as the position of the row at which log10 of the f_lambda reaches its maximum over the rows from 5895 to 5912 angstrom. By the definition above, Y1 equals 5908.29 angstrom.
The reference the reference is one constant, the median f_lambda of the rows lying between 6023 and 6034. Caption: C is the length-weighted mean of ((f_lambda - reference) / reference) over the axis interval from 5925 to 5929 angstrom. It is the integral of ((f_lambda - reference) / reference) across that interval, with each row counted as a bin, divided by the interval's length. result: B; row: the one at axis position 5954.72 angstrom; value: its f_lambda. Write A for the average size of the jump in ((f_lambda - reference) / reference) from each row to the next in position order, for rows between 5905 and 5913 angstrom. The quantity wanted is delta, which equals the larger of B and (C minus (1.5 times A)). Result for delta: 7.3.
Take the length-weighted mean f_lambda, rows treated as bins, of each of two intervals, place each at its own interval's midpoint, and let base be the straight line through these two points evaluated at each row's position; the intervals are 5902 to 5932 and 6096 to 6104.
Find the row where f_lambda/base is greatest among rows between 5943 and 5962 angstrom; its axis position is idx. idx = 5943.77 angstrom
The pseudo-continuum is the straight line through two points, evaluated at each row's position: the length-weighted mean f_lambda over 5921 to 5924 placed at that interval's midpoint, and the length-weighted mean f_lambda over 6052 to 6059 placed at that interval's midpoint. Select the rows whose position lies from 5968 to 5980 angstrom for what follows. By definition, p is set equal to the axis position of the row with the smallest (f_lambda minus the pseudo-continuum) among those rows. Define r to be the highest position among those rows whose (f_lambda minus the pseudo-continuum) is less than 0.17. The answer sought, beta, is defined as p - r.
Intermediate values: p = 5978.08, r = 5979.46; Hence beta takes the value -1.4 angstrom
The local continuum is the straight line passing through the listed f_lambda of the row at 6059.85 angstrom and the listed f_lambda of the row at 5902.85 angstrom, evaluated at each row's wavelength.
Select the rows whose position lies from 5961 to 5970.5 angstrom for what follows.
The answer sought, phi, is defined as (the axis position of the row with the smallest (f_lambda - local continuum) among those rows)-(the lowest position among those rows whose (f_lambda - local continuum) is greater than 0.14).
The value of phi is 0.0 angstrom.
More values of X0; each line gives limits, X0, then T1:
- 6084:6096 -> -0.925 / 0.925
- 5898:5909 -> -0.880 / 0.880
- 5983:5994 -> -0.876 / 0.876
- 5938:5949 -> -0.925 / 0.925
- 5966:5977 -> -0.895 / 0.895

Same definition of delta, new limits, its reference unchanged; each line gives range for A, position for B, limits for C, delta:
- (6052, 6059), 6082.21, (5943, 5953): 8.0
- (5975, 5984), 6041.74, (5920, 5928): 7.7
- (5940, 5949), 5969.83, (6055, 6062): 8.3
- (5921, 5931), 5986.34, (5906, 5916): 7.2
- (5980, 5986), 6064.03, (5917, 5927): 8.1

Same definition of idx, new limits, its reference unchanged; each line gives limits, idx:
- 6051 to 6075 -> 6066.83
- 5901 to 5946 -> 5939.66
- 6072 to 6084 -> 6083.61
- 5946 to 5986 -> 5972.58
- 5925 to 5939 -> 5938.29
